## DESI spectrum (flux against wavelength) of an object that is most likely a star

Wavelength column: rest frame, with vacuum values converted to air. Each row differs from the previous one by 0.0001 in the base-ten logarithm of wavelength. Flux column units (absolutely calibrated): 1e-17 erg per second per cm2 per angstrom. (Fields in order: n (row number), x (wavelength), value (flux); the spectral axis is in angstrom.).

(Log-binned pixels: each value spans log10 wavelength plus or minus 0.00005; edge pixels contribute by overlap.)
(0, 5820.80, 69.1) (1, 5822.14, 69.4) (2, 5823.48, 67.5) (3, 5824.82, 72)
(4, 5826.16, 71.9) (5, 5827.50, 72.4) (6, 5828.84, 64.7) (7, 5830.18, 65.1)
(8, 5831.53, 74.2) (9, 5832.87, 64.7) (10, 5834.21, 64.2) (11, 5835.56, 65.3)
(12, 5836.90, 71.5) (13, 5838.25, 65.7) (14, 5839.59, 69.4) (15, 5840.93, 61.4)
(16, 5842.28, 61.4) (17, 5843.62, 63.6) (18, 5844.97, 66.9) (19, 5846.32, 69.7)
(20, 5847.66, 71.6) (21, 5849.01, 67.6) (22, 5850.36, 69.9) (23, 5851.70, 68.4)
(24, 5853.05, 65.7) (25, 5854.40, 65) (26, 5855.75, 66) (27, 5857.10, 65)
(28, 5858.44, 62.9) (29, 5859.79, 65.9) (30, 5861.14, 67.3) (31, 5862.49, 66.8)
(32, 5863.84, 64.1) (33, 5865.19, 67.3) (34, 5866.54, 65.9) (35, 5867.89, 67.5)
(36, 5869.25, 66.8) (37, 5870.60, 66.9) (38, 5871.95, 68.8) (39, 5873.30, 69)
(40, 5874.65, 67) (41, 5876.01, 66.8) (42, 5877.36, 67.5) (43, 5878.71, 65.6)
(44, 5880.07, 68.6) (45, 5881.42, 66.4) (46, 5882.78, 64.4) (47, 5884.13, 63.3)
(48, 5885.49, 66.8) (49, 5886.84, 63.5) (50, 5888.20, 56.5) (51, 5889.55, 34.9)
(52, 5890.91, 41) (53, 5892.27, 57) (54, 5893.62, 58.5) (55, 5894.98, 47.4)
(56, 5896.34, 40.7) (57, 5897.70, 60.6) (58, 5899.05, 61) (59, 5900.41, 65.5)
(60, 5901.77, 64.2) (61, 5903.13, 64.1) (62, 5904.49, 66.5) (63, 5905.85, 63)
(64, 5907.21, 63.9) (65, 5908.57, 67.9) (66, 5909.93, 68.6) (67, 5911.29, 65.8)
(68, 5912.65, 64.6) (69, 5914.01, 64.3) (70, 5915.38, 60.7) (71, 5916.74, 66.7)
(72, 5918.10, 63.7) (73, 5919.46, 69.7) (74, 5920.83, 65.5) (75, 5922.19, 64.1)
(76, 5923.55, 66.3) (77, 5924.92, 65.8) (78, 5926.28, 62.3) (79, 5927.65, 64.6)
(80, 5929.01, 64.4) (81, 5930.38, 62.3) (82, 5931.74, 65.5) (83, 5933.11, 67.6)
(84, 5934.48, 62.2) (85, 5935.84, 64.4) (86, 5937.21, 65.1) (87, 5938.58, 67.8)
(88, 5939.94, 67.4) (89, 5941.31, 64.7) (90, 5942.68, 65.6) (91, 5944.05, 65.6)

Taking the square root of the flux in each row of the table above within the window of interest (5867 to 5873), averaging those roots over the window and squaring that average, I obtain 67.5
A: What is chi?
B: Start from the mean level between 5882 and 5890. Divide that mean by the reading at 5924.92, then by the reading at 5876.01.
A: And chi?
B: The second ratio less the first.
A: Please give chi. -0.013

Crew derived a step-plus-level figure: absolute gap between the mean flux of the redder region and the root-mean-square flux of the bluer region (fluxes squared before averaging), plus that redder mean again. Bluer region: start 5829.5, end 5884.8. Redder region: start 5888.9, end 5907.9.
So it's 66.7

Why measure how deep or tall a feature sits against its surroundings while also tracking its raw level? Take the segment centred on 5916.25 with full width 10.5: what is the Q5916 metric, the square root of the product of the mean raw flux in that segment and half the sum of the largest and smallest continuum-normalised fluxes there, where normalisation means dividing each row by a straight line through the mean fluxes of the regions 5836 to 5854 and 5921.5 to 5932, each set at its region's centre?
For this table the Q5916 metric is 8.1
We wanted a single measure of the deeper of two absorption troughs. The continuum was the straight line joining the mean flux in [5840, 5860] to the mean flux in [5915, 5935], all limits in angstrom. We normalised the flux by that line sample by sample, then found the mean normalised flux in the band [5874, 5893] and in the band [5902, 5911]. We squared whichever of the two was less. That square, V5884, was 0.86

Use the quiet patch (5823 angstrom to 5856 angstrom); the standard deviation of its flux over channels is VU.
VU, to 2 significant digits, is 3.5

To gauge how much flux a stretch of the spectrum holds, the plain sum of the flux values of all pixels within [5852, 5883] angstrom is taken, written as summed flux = 1527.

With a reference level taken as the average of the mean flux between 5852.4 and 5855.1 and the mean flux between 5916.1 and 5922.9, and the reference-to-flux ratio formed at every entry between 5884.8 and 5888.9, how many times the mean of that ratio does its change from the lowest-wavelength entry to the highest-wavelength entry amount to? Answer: 0.17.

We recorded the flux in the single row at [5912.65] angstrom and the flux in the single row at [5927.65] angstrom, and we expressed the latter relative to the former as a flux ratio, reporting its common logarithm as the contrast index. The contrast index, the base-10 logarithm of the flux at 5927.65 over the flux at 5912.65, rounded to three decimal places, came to 0.000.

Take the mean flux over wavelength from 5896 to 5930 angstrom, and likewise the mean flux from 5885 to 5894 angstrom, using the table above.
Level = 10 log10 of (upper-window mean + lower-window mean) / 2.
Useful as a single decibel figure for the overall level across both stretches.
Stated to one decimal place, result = 17.7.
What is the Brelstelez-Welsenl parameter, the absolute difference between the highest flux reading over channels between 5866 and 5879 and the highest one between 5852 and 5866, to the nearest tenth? 1.7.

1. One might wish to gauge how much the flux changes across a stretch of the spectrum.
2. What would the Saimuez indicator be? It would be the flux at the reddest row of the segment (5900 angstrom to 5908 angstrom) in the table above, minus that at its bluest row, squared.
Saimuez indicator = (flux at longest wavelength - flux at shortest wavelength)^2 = 3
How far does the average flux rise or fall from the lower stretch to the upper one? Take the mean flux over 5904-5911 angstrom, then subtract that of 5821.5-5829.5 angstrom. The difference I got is -4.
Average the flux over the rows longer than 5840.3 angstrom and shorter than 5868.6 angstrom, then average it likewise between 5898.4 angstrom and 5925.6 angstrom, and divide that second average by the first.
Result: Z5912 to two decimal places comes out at 0.98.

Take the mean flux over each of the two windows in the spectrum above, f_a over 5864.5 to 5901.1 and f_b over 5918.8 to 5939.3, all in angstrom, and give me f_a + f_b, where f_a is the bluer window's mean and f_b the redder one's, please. 126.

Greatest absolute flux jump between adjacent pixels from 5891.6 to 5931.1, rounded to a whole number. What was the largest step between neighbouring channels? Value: 20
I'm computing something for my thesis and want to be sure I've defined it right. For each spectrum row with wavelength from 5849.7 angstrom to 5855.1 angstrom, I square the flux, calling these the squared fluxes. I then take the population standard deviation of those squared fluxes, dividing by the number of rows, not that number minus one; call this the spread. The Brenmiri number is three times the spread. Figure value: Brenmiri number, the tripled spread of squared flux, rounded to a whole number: 804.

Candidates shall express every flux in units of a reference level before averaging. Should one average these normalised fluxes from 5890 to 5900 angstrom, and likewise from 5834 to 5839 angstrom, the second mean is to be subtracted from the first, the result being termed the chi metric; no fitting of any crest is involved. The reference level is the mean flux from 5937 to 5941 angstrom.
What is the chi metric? -0.22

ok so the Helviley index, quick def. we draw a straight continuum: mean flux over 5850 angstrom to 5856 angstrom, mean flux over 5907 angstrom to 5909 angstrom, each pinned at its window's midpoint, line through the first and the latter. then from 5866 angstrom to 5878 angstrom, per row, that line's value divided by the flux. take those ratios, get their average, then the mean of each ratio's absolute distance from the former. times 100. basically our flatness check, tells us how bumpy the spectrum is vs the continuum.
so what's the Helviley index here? 1.1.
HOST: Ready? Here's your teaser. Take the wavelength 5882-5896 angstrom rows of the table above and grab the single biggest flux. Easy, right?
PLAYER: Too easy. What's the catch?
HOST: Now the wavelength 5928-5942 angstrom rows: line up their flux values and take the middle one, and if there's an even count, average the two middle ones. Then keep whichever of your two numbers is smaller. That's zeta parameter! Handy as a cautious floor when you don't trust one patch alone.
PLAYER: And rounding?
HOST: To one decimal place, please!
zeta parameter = 64.9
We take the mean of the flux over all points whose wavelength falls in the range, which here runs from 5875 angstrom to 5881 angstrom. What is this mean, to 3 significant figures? 67.1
